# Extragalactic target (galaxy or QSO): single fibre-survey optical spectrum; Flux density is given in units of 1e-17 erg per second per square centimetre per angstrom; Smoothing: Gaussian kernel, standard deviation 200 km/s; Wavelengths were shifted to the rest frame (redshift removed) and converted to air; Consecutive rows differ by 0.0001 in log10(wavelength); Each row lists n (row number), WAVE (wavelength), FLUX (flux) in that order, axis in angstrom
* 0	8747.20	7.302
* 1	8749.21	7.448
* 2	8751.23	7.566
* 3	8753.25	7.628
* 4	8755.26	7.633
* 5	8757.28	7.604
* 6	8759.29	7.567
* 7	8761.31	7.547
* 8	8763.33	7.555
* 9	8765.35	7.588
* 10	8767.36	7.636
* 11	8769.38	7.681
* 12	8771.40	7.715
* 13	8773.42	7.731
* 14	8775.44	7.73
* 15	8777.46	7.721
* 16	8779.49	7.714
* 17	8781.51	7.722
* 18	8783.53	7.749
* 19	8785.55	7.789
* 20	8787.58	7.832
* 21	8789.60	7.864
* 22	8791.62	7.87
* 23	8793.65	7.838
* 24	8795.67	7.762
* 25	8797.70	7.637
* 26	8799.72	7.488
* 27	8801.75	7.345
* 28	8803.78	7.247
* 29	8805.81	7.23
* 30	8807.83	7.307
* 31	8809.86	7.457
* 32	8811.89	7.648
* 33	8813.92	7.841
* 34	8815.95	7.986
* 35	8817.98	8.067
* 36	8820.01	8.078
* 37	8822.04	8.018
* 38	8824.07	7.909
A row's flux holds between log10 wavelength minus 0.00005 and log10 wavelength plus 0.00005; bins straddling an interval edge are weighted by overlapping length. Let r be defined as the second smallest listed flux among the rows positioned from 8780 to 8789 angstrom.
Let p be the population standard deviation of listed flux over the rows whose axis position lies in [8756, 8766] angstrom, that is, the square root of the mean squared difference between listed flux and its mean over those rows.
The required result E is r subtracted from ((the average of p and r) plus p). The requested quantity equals -3.84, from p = 0.02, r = 7.749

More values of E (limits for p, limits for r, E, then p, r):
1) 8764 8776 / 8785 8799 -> -3.80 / 0.05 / 7.762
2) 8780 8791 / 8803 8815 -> -3.55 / 0.05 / 7.247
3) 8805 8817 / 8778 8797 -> -3.45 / 0.27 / 7.722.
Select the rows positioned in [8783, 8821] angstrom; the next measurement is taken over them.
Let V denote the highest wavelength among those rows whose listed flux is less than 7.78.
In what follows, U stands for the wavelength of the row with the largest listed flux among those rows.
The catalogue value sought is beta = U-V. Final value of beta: 8.1 angstrom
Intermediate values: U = 8820.01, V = 8811.89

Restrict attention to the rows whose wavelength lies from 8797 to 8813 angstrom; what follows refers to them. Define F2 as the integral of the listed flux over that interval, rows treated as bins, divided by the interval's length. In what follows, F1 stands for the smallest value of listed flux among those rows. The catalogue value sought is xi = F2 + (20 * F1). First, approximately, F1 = 7.23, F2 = 7.42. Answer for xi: 152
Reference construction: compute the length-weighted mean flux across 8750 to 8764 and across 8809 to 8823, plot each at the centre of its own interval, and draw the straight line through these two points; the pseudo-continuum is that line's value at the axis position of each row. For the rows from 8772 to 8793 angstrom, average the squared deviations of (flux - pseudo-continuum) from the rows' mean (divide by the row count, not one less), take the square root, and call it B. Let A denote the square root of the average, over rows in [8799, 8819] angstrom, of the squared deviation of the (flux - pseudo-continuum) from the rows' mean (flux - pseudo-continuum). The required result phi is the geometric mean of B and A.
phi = 0.10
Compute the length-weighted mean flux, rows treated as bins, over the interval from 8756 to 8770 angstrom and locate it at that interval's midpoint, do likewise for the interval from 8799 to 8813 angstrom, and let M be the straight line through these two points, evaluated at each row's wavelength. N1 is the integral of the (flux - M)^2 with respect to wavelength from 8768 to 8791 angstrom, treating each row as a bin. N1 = 1.4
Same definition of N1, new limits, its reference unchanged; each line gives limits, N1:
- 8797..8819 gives 2.8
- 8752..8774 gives 0.2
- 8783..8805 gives 1.9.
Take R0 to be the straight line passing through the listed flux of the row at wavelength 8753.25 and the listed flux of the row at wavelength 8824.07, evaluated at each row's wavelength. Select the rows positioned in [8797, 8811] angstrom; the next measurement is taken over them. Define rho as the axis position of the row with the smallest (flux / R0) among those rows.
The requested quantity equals 8805.81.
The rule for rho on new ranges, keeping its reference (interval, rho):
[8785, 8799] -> 8797.70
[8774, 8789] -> 8779.49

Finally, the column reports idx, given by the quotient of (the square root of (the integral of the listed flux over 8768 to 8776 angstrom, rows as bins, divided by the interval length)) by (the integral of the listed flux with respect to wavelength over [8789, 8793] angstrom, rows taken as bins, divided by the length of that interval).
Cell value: 0.353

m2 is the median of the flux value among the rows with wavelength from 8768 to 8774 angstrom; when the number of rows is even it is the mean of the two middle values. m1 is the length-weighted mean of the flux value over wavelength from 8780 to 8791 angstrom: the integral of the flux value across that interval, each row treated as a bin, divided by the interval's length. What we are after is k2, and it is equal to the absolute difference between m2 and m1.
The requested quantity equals 0.08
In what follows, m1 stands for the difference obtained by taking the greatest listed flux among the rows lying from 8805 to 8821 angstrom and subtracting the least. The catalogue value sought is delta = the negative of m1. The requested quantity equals -0.85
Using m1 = 0.85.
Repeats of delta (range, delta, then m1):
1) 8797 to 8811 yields -0.41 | 0.41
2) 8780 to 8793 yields -0.15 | 0.15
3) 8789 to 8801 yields -0.38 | 0.38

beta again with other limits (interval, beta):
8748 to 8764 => -8.1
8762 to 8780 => -6.1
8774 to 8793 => 8.1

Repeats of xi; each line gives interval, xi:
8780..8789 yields 162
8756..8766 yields 159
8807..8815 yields 154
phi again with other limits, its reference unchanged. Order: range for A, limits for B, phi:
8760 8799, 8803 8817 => 0.13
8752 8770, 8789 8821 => 0.11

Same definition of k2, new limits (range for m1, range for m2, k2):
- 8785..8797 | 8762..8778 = 0.12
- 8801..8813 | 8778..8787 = 0.36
